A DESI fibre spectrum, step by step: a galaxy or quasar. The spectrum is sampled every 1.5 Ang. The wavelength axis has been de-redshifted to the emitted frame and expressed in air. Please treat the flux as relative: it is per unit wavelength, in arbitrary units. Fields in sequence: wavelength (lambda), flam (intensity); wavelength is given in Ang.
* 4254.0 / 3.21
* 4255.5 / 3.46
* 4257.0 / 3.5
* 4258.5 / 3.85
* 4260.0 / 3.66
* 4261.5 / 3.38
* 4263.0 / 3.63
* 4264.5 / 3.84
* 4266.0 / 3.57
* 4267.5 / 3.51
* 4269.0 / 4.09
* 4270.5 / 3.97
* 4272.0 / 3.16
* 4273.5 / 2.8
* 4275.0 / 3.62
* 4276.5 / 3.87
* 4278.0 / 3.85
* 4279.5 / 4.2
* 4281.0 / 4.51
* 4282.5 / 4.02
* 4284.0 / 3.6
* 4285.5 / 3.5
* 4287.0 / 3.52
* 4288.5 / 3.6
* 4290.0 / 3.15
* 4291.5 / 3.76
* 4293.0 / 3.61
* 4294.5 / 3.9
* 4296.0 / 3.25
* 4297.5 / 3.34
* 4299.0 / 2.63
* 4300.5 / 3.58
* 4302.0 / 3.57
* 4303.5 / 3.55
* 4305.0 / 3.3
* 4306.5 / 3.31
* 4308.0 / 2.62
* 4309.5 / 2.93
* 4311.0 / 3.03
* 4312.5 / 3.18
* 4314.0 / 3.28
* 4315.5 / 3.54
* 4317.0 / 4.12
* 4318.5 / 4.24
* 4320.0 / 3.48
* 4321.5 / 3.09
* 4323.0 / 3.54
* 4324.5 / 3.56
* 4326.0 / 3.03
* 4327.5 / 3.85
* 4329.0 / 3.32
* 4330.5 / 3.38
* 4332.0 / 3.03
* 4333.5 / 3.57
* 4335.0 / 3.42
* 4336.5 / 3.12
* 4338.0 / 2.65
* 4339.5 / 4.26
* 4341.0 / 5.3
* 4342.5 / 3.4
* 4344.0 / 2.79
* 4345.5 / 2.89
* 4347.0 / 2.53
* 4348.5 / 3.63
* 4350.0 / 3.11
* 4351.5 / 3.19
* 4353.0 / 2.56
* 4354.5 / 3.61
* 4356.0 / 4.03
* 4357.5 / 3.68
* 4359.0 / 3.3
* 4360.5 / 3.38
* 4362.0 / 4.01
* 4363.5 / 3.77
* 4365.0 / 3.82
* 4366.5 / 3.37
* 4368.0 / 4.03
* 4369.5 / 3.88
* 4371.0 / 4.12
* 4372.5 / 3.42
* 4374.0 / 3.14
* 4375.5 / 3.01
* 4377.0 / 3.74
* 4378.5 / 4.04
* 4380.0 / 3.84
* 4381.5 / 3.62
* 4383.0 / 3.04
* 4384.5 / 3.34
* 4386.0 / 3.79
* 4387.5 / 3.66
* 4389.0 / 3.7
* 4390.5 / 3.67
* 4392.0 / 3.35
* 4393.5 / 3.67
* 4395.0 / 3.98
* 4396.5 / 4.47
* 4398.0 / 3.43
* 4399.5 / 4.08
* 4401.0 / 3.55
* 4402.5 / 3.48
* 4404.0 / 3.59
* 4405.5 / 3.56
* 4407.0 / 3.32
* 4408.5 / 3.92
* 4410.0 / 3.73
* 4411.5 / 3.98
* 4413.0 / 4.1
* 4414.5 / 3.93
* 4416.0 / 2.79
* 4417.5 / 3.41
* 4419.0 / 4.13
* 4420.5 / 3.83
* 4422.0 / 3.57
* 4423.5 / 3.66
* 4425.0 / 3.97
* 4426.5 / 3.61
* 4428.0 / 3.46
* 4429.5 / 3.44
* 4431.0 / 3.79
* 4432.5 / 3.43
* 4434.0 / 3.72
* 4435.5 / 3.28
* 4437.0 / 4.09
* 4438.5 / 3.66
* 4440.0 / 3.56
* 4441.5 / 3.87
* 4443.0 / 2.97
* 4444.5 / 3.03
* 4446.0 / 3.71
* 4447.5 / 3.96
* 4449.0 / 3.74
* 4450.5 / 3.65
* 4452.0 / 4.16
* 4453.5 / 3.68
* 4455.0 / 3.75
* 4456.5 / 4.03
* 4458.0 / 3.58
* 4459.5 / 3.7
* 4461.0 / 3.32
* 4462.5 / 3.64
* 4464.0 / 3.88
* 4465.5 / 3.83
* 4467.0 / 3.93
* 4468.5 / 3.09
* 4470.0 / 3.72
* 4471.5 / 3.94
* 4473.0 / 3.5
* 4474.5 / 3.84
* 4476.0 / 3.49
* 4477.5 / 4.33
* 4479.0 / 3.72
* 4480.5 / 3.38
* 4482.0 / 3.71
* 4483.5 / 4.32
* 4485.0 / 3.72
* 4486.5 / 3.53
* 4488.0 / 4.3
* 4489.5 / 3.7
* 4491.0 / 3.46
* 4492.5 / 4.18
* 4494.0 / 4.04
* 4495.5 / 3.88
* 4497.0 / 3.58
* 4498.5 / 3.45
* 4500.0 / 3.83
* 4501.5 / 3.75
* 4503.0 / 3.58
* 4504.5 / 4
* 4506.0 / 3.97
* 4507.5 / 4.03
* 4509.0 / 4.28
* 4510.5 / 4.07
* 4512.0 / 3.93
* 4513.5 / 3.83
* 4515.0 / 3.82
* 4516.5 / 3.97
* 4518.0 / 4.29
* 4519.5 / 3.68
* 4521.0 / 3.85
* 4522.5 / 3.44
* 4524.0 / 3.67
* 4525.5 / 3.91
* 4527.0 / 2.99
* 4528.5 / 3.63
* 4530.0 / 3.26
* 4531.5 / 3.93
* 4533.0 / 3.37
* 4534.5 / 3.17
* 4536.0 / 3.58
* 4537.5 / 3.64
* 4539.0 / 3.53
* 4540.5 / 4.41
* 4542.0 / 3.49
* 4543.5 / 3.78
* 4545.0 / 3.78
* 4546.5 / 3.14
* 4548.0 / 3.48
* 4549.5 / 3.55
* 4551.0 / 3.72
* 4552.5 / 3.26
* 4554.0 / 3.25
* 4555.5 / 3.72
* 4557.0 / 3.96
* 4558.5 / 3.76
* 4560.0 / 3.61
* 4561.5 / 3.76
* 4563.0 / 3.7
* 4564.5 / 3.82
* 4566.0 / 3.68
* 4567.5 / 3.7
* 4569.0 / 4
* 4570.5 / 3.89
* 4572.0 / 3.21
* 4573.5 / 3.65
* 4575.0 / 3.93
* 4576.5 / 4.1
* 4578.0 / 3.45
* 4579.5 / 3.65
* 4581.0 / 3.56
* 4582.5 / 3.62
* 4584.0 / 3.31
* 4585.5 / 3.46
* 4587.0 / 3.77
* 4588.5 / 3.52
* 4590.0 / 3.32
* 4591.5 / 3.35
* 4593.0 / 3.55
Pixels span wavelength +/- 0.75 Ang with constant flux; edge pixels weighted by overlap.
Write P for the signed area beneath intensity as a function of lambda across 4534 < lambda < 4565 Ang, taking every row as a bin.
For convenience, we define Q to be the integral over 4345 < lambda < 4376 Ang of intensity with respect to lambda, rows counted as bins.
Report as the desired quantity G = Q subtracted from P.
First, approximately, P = 112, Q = 107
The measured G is 5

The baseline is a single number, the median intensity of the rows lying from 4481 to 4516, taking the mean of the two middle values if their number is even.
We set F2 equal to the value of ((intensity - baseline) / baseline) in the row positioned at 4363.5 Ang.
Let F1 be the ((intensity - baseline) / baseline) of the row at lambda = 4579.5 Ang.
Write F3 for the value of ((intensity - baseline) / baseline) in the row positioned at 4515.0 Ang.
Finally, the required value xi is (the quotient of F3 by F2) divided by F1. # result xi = -4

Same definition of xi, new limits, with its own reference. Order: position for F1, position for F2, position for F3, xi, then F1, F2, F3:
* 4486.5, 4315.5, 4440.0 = -12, -0.08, -0.08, -0.07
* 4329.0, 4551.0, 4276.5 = 3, -0.13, -0.03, 0.01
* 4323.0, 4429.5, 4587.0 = -2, -0.08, -0.10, -0.02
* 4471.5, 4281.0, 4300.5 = -13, 0.03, 0.18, -0.07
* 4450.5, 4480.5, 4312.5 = -31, -0.05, -0.12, -0.17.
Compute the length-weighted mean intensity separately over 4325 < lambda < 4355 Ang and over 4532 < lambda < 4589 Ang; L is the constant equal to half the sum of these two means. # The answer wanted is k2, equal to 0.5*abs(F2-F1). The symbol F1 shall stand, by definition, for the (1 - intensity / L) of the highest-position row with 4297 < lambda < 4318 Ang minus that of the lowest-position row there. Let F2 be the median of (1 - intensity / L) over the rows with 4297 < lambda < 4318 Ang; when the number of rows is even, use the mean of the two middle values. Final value 0.137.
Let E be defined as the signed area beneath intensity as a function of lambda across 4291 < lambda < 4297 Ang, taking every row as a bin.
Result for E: 21.7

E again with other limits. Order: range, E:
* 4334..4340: 20.0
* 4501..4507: 23.0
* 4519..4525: 22.0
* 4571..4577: 22.3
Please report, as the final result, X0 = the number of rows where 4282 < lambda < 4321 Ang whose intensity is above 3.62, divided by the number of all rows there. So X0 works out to 0.19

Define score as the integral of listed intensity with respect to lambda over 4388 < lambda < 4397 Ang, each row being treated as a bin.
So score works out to 34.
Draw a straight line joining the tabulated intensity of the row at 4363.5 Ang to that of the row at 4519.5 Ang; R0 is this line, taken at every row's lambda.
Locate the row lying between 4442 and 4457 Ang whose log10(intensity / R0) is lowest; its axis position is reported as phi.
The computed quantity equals 4443.0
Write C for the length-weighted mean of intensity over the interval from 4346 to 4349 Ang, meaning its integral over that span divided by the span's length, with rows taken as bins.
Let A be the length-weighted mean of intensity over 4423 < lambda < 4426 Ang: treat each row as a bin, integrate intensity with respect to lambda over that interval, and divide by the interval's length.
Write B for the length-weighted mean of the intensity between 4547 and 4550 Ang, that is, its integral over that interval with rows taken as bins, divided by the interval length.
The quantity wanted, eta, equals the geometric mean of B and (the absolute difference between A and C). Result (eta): 1.7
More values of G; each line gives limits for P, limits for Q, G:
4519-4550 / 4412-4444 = -5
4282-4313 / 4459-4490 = -11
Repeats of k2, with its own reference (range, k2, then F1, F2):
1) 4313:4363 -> 0.117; -0.21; 0.02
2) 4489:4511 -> 0.004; -0.11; -0.11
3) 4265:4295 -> 0.028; -0.09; -0.04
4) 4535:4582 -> 0.031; 0.01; -0.06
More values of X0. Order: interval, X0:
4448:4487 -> 0.73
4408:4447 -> 0.58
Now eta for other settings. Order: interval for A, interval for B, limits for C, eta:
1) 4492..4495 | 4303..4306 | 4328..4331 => 1.5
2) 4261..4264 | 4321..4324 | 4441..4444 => 0.8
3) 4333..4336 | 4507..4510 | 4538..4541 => 1.4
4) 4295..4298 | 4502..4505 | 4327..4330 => 0.9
